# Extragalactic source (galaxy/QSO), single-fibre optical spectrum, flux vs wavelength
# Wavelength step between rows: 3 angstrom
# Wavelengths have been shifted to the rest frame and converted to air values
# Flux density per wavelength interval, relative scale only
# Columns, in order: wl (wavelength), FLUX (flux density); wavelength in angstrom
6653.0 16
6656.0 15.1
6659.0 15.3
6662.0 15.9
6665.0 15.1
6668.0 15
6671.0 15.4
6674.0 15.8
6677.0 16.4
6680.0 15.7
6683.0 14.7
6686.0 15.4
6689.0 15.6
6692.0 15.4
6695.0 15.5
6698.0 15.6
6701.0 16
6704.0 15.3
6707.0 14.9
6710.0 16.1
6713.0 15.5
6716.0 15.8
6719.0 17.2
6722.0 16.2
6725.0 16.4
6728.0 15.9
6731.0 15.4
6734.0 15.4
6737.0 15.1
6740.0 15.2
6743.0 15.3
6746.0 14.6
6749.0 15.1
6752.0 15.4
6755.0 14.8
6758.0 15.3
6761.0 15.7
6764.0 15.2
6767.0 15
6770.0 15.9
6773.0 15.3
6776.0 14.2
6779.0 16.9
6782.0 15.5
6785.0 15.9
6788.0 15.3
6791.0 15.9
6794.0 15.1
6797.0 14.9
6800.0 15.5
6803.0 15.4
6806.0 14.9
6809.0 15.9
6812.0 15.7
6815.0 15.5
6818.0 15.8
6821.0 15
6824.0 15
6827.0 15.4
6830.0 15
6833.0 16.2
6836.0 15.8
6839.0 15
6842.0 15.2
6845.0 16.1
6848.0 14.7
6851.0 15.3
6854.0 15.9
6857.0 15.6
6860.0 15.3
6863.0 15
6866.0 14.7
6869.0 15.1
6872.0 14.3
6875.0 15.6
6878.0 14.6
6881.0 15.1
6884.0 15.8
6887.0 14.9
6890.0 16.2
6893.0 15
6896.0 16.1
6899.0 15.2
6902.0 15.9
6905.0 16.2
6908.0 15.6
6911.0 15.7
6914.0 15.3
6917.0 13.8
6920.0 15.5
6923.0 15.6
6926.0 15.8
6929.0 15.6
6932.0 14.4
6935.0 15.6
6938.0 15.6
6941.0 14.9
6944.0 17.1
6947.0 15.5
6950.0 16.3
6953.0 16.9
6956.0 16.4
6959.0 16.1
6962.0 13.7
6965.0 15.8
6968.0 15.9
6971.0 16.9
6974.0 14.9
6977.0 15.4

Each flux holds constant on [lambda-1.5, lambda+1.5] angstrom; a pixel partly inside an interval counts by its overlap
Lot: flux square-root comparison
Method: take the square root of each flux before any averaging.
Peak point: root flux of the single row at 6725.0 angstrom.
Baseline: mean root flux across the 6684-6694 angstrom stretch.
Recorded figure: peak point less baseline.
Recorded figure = 0.12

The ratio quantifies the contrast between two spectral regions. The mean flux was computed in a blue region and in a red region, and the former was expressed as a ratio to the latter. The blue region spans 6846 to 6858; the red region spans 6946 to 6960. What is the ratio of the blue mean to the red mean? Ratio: 0.95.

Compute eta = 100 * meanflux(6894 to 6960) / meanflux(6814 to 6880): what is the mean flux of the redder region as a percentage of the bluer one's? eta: 103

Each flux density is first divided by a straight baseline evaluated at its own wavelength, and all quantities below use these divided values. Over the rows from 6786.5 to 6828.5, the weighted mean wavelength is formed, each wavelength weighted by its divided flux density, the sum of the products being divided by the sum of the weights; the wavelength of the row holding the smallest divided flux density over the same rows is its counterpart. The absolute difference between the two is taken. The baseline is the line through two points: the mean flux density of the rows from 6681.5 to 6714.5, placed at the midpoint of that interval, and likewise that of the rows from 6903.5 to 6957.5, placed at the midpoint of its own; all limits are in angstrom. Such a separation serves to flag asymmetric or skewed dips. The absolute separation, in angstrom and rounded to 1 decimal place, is 1.5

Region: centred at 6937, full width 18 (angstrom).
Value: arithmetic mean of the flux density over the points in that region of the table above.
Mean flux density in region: 15.53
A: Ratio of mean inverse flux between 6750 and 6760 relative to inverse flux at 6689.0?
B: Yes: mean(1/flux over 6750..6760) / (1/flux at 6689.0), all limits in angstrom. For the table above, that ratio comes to 1.03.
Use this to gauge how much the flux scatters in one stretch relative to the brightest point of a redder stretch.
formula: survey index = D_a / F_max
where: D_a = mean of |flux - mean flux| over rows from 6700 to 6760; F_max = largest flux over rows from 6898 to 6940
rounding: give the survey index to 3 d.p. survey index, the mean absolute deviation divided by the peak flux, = 0.030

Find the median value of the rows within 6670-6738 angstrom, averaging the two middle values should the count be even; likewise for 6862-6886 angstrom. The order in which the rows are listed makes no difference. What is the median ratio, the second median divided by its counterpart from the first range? 0.96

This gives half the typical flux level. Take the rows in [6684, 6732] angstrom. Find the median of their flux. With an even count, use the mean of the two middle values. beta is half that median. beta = 7.80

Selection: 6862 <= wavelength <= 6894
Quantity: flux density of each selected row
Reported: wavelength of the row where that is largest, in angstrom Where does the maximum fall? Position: 6890.0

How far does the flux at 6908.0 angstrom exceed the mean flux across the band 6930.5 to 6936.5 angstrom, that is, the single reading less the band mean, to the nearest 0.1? 0.6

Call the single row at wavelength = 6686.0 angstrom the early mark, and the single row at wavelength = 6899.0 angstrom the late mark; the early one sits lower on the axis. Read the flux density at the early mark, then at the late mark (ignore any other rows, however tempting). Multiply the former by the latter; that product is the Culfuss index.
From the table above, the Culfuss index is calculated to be 234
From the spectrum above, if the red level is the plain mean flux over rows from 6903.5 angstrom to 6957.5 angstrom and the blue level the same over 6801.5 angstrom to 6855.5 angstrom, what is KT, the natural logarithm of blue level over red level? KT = -0.014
